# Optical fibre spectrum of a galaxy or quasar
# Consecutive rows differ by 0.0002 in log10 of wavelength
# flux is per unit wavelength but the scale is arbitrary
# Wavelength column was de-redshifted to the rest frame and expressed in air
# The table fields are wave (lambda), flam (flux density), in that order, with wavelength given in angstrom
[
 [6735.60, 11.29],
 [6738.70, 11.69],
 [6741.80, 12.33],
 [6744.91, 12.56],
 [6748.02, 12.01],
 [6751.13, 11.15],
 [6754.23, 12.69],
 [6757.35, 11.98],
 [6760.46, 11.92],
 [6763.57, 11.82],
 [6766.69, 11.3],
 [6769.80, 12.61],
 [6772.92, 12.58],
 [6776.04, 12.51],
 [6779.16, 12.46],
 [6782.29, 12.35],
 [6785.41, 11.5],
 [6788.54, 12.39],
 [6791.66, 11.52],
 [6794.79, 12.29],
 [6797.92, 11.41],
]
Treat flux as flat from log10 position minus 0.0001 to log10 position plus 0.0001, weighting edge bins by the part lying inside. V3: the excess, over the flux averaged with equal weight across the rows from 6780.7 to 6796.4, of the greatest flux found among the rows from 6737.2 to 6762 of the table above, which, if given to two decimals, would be 0.68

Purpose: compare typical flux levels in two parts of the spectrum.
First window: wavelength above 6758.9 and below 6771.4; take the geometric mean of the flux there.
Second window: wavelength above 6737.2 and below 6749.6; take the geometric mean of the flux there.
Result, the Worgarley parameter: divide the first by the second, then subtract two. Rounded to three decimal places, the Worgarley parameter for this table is -1.020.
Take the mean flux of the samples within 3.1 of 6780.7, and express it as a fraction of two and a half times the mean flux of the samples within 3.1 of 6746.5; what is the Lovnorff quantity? 0.404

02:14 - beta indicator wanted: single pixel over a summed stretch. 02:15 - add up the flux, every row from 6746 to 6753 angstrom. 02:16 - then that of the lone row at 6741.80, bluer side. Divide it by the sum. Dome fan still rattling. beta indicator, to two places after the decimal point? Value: 0.53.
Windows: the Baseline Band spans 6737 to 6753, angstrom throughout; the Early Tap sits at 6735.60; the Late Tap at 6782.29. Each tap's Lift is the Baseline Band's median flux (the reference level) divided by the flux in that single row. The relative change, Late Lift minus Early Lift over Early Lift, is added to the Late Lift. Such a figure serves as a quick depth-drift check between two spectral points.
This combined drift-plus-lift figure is 0.89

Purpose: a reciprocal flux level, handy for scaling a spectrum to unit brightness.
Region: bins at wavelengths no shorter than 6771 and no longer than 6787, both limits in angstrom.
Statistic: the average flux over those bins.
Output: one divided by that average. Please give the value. 0.0814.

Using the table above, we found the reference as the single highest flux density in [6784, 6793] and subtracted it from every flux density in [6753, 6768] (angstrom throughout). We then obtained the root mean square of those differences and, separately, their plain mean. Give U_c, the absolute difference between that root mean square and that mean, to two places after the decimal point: 1.08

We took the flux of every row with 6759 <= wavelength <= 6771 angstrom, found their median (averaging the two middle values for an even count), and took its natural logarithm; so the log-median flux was 2.47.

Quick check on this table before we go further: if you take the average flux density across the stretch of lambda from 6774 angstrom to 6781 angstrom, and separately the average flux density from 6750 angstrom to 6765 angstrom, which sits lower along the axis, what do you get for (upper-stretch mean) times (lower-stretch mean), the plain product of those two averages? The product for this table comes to 149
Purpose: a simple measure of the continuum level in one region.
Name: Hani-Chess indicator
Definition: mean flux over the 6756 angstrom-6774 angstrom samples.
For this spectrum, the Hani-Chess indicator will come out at 12.0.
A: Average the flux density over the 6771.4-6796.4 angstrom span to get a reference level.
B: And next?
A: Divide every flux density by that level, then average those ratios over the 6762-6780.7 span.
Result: 1.00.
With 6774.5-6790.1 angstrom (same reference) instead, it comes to 1.00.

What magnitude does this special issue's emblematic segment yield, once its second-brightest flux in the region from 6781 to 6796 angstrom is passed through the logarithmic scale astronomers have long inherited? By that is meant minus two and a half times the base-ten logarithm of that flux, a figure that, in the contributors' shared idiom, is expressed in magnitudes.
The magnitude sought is -2.73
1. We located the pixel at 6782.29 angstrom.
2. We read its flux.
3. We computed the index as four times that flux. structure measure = 49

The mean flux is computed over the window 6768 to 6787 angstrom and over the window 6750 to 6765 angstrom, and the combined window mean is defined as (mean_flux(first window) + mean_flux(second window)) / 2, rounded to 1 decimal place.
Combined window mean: 12.1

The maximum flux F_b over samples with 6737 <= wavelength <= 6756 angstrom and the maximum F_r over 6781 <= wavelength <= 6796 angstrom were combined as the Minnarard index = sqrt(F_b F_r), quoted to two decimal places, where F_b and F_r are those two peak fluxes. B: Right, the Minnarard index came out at 12.54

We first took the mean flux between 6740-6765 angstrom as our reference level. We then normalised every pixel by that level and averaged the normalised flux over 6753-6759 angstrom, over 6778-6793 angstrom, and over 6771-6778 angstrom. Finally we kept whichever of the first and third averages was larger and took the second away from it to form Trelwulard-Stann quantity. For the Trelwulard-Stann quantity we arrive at 0.042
